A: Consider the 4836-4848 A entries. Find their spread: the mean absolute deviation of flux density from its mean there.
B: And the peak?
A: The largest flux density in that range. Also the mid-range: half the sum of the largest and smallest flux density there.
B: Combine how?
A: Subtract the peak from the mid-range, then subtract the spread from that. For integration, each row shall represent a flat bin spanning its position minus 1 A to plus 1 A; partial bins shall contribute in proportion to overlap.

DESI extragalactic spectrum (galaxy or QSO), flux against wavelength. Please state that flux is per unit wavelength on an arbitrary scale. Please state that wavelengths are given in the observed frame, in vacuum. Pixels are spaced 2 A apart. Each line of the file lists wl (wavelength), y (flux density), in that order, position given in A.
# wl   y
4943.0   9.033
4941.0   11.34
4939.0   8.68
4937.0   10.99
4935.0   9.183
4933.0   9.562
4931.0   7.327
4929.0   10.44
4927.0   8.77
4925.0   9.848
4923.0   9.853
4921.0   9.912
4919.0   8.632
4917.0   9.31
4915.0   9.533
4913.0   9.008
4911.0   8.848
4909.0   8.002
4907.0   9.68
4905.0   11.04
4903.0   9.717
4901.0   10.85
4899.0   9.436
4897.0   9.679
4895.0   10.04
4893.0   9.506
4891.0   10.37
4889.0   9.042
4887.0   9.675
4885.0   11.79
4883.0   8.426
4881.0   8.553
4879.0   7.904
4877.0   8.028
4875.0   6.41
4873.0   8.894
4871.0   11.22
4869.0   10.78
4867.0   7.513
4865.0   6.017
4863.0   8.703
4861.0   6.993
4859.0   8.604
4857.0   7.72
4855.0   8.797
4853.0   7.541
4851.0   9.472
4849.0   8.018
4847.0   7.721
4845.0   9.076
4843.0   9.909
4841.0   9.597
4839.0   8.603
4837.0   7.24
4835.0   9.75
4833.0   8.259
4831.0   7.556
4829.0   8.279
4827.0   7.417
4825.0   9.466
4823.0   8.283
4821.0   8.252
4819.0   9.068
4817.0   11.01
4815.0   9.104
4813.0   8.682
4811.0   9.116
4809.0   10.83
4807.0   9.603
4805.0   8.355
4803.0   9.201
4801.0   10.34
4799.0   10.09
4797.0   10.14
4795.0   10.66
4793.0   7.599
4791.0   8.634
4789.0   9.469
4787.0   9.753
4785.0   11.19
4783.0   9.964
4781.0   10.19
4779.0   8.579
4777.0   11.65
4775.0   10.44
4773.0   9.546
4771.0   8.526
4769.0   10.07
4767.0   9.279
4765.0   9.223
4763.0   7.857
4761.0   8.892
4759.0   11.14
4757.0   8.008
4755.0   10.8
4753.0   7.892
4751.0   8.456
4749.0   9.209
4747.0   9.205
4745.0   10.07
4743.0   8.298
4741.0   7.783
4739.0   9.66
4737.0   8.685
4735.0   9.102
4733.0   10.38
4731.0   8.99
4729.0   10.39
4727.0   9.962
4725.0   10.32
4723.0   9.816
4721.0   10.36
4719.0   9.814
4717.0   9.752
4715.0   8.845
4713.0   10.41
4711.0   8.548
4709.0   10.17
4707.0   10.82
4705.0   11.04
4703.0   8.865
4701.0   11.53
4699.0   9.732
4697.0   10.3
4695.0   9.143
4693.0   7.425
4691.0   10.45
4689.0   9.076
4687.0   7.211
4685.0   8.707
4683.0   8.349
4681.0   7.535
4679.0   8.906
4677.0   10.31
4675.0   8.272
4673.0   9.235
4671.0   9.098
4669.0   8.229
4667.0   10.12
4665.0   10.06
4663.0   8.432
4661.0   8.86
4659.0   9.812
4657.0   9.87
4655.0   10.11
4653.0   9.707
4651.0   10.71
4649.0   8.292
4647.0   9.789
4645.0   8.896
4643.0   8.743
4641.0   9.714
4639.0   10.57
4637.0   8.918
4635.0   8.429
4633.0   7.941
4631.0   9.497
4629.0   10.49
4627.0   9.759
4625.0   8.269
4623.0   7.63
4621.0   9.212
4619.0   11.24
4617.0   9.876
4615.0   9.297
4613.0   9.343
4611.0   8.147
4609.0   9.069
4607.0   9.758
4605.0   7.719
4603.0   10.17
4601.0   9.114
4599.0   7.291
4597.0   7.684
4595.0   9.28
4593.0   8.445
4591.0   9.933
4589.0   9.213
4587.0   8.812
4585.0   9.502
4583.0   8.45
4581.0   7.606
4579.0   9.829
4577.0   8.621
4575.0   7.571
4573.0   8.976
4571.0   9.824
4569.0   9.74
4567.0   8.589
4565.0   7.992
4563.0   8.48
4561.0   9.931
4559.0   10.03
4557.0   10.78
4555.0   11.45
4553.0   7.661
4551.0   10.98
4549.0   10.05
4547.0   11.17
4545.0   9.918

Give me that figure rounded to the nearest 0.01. -2.17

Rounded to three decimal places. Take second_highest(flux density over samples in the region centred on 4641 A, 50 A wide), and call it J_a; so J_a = 10.710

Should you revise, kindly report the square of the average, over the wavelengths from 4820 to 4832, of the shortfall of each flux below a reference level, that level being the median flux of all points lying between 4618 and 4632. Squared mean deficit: 1.7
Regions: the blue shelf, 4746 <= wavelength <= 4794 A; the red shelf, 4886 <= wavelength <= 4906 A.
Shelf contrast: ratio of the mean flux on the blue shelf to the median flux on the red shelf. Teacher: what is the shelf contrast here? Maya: 0.97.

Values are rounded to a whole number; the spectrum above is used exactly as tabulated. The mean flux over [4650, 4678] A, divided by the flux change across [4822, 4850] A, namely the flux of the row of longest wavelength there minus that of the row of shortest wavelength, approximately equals -36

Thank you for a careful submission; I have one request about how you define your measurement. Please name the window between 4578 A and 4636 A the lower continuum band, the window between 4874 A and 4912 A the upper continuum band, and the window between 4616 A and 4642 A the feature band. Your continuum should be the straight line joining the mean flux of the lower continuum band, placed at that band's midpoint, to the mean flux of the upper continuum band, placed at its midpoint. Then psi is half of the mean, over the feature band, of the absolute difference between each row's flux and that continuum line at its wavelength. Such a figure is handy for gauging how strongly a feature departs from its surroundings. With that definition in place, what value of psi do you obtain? 0.466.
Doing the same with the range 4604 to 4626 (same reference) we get 0.410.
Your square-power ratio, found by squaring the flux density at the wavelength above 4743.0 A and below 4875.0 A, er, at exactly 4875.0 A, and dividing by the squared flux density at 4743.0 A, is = 0.60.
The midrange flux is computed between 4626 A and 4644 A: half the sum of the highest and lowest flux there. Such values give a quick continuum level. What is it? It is 9.3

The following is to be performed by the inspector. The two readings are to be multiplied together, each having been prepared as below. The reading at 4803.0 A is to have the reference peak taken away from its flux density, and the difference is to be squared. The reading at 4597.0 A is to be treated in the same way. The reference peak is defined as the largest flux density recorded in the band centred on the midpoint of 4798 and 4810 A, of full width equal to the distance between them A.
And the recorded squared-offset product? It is 26.3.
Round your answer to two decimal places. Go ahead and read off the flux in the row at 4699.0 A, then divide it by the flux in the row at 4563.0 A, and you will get 1.15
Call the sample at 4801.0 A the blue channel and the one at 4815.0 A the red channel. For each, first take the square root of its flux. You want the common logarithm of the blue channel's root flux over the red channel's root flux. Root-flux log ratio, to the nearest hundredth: 0.03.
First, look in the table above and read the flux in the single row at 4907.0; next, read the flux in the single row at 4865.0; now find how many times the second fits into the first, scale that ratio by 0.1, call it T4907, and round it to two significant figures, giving 0.16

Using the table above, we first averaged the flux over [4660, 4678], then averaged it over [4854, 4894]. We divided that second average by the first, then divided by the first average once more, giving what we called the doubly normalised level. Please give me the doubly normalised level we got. 0.104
